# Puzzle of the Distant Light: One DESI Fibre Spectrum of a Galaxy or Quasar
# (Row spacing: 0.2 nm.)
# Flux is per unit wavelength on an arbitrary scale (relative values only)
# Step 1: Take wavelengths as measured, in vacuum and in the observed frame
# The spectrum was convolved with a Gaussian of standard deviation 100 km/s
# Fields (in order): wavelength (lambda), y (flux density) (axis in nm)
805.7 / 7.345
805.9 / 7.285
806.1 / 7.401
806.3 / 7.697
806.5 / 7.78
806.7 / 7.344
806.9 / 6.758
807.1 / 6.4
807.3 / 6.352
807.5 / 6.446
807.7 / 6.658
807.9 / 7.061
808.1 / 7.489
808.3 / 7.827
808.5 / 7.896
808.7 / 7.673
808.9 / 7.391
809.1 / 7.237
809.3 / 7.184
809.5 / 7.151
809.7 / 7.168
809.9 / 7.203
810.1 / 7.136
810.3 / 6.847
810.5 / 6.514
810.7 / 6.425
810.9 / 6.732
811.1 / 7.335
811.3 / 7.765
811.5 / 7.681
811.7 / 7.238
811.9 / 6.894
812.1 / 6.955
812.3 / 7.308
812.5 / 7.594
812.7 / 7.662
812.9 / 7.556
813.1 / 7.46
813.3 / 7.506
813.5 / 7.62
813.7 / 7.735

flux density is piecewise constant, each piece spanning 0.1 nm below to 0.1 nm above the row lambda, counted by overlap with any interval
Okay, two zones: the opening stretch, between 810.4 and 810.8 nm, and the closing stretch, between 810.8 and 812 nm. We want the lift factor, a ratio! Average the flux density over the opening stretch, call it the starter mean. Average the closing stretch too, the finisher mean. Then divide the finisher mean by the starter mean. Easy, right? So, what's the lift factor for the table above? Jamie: 1.12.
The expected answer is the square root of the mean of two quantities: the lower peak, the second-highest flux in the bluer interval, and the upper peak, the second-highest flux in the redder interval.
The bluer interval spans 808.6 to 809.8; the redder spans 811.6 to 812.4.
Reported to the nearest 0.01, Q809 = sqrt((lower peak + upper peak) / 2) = 2.70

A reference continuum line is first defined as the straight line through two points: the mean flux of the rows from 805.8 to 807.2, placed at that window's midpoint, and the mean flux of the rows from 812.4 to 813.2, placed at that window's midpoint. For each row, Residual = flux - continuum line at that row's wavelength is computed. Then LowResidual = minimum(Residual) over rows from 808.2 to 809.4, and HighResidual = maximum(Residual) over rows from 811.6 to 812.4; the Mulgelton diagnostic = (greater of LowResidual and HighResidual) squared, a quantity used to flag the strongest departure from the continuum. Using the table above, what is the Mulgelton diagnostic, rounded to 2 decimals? 0.04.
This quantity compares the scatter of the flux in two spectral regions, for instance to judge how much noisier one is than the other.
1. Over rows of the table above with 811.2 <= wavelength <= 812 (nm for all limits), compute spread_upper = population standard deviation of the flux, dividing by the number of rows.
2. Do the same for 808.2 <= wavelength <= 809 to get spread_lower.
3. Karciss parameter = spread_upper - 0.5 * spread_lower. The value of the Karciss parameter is 0.25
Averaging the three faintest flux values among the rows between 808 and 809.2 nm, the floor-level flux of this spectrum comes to 7.4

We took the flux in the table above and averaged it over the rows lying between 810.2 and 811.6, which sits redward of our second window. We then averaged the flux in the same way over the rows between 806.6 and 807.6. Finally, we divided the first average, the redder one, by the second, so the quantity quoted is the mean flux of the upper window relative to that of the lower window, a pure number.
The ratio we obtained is 1.06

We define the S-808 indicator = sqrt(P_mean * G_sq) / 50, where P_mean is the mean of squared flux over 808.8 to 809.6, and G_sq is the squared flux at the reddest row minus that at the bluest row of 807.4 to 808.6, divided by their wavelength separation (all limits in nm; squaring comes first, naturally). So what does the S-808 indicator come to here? 0.66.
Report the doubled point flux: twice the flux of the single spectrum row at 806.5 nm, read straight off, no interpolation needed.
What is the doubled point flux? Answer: 15.6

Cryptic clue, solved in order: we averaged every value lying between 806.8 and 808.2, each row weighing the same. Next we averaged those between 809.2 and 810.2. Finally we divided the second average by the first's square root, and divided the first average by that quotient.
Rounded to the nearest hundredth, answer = 2.44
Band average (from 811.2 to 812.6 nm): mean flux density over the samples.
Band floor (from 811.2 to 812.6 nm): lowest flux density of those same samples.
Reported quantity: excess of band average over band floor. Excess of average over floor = 0.45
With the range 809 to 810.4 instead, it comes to 0.29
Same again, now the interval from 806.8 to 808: 0.26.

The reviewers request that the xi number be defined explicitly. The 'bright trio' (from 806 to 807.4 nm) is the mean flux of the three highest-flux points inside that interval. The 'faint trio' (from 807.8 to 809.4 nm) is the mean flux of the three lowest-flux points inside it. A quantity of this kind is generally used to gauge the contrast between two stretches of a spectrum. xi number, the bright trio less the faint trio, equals 0.5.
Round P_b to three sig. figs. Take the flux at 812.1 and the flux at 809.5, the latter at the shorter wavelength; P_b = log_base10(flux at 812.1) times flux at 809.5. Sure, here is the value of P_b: 6.02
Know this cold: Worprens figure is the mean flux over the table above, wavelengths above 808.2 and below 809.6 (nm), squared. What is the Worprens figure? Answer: 55.9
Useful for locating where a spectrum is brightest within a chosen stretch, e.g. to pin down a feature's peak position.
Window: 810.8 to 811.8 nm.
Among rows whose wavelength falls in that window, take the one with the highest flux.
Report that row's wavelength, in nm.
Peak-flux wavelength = 811.3 nm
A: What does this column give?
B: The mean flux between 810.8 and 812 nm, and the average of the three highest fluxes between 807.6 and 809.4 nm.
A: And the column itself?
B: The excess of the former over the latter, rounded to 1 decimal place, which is -0.5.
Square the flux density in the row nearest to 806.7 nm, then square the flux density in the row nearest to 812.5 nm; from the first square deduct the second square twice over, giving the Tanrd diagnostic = -61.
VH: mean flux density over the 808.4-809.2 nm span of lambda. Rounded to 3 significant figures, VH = 7.55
